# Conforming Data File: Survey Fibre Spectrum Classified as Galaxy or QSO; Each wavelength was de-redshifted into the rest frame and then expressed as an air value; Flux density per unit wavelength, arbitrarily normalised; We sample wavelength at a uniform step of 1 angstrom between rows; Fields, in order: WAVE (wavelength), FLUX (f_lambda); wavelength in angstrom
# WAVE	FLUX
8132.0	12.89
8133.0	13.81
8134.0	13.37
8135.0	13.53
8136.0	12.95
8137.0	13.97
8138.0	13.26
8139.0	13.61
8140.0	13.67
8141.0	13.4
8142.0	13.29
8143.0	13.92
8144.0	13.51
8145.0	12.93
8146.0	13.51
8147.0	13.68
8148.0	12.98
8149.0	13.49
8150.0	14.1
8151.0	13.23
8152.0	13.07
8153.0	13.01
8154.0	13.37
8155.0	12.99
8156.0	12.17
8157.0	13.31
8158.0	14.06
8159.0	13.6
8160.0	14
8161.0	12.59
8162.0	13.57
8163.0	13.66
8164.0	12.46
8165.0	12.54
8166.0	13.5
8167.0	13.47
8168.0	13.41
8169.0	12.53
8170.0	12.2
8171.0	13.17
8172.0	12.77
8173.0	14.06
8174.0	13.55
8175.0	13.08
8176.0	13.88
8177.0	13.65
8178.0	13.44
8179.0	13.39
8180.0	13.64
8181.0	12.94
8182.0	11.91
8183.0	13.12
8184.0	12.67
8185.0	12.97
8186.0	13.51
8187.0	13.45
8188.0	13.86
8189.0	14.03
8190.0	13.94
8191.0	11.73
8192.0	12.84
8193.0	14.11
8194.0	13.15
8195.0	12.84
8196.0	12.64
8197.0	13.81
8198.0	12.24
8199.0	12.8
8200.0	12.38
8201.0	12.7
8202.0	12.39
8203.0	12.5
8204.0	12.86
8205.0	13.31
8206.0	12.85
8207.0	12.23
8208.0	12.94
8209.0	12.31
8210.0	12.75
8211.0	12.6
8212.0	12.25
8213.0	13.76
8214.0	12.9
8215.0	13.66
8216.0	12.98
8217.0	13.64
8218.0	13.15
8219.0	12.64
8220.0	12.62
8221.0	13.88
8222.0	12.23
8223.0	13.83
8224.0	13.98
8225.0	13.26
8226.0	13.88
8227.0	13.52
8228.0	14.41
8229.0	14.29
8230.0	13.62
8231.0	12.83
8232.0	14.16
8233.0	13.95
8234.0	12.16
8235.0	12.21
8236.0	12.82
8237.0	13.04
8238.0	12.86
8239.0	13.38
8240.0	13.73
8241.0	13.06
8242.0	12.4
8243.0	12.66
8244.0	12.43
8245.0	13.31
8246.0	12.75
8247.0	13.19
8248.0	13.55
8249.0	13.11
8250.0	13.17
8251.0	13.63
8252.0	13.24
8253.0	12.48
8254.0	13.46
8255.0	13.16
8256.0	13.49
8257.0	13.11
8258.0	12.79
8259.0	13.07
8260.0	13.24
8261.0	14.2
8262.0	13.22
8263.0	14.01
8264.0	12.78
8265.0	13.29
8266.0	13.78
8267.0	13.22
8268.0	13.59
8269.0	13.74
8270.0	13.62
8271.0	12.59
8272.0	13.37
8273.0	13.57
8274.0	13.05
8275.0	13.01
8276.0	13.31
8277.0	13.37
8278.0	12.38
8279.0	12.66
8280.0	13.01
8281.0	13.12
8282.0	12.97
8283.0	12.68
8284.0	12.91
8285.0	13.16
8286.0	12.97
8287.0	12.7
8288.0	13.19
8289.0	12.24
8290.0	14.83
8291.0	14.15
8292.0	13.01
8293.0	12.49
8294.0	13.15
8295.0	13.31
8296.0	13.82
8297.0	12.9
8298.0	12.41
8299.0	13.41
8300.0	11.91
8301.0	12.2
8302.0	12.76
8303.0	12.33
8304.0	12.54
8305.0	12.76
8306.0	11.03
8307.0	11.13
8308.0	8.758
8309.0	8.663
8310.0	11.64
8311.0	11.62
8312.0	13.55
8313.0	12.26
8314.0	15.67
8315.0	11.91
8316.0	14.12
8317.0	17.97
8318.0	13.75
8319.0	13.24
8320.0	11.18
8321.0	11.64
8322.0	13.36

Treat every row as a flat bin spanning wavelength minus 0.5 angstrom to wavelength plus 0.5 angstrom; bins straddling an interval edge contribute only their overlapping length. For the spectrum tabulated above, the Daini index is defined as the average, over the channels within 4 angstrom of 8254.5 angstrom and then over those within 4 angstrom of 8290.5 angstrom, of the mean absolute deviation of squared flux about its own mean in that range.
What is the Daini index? 12.4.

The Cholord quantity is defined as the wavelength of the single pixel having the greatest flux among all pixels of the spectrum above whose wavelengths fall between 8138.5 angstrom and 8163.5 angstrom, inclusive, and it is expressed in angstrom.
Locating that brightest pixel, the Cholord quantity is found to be 8150.0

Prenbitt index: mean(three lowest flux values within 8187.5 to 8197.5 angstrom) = 12.40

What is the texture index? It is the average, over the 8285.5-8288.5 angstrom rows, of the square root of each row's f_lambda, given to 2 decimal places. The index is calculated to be 3.60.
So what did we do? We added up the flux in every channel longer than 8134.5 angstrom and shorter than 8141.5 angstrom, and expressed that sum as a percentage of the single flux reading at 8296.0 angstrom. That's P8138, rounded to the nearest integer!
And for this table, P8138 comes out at 683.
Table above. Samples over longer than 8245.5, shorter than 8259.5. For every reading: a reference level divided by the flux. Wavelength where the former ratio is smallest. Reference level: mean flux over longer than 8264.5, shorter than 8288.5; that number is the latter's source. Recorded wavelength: 8251.0 angstrom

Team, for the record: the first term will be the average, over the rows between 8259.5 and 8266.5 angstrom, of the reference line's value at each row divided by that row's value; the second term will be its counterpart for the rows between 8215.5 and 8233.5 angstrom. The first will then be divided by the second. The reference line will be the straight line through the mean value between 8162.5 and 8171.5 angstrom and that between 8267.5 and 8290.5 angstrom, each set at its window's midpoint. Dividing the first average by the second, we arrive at 1.00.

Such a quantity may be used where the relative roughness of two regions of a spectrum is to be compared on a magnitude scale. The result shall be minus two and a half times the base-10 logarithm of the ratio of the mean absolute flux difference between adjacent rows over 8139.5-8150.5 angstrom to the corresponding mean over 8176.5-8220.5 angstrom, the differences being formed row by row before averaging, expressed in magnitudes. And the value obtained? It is 0.3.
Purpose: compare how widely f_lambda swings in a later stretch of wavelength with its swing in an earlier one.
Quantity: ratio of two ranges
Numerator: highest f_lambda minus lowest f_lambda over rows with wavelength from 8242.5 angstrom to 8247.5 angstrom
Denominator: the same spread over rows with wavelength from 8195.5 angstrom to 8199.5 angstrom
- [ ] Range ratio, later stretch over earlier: 0.56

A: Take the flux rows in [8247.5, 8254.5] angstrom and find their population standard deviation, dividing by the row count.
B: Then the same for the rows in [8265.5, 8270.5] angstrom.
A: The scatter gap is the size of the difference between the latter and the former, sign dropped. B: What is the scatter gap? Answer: 0.16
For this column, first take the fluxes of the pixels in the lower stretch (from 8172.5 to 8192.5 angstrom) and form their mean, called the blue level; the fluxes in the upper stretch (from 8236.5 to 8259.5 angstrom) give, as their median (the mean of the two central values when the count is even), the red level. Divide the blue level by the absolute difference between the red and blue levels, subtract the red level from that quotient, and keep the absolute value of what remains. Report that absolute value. 64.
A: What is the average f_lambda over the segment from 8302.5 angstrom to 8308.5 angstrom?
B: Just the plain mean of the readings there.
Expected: 11.4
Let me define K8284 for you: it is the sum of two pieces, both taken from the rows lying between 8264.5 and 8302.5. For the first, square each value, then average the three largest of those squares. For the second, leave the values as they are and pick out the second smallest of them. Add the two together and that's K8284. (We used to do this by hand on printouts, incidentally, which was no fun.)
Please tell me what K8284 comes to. 216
